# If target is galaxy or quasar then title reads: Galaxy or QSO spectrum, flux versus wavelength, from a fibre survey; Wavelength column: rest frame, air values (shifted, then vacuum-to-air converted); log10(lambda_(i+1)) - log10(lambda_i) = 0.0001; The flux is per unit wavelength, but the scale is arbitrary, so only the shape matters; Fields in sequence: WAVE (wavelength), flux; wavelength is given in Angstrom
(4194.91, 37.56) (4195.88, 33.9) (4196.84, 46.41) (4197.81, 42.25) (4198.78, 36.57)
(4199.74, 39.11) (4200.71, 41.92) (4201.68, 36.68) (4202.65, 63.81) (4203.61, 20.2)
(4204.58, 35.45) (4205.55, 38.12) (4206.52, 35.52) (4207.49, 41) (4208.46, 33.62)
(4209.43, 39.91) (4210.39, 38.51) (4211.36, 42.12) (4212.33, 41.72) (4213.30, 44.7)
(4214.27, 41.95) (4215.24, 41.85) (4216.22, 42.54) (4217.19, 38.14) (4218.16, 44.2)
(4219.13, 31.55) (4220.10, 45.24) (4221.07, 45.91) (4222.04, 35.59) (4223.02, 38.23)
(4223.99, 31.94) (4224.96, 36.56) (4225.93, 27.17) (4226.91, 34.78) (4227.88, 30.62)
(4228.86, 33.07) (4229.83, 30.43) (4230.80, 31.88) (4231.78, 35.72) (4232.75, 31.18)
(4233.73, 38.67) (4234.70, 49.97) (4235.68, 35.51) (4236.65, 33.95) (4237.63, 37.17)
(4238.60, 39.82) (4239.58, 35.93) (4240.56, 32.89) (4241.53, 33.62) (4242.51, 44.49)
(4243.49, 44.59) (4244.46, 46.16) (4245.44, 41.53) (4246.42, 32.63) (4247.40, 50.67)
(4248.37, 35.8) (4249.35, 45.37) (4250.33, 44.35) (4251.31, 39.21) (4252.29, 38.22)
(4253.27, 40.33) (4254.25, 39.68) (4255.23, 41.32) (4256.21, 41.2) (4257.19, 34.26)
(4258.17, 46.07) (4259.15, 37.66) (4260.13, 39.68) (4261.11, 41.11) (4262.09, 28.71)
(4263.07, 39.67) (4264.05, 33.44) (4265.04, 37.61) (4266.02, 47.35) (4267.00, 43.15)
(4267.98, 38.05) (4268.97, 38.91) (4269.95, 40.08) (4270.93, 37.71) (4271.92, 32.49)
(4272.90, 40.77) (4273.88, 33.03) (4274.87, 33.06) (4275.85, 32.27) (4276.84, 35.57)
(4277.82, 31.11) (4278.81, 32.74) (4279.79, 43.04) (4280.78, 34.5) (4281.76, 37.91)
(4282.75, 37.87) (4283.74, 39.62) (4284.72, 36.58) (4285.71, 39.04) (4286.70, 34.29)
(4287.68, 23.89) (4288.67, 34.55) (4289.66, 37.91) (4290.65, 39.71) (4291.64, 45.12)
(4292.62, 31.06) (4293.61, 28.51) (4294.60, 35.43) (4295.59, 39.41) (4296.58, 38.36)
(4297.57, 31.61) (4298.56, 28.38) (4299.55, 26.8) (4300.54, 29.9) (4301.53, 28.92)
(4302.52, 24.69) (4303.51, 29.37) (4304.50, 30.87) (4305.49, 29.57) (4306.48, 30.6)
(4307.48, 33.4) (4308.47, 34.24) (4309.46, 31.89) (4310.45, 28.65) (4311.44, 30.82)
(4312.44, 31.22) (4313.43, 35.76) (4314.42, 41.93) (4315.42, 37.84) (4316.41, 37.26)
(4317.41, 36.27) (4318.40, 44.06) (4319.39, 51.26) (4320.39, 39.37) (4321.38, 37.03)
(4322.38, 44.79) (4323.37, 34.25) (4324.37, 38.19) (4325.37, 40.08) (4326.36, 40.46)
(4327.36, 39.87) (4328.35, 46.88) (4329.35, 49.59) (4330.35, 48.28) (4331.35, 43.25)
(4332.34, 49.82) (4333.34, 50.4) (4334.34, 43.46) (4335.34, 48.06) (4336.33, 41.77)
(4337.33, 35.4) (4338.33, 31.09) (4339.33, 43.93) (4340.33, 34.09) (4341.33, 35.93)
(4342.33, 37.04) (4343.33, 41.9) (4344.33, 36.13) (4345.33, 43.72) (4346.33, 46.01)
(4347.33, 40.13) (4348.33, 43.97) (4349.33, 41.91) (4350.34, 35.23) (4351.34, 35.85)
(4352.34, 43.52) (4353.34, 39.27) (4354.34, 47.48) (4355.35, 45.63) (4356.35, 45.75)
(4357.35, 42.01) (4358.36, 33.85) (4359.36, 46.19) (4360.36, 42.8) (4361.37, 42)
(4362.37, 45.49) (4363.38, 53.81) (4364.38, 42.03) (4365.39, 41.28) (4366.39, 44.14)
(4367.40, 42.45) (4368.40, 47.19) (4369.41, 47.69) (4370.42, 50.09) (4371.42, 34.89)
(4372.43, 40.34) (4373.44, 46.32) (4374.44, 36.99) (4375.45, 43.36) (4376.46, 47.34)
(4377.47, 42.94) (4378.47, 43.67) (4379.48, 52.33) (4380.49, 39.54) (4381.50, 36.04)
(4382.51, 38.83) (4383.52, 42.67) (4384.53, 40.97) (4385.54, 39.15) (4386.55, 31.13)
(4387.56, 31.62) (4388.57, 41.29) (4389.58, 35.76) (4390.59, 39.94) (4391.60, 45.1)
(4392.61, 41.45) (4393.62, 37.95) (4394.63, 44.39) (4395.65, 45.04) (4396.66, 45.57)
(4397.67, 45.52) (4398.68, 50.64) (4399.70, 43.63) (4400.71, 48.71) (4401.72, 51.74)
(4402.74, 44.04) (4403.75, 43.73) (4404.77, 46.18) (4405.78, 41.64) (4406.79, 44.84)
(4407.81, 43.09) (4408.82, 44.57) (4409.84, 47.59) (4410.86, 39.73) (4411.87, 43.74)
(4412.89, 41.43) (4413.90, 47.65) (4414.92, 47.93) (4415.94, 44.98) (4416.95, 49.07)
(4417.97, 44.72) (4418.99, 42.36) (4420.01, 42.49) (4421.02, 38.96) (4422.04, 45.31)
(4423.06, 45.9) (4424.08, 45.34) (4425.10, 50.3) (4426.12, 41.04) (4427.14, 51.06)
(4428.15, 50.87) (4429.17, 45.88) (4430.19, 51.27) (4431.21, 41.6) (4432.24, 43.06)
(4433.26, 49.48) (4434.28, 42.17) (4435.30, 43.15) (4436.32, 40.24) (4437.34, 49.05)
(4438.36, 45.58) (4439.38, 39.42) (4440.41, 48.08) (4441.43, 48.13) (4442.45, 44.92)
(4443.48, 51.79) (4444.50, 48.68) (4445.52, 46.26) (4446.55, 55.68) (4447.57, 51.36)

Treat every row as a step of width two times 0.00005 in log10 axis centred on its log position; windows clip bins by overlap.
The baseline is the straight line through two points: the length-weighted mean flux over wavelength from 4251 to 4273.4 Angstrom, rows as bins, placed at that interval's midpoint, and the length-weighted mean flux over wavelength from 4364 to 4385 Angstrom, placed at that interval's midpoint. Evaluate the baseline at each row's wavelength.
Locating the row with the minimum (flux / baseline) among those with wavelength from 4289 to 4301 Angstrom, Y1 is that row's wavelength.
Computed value 4299.55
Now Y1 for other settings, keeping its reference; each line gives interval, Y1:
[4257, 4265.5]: 4262.09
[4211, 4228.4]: 4225.93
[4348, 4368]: 4358.36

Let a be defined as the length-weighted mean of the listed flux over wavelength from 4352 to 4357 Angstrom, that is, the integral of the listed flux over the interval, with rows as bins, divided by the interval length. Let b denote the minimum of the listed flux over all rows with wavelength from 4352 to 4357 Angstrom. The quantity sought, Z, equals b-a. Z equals -5.0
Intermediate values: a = 44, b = 39.27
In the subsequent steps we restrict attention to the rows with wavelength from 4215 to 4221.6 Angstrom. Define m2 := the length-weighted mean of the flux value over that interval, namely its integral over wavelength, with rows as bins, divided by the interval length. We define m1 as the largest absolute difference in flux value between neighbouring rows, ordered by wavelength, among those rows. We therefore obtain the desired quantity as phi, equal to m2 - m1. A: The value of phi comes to 27.6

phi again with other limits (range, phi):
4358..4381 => 28.6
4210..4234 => 23.6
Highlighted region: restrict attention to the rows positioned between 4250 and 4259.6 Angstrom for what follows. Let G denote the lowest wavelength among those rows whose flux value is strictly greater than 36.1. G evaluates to 4250.33 Angstrom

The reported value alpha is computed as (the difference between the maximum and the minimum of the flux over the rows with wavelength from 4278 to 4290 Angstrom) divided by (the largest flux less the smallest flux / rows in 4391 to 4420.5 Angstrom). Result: 1.4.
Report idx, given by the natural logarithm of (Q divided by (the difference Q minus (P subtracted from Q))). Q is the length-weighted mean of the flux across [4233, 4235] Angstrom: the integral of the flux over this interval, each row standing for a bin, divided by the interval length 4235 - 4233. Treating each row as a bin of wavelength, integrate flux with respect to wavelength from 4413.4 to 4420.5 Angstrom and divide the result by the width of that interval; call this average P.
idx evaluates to -0.08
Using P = 46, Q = 42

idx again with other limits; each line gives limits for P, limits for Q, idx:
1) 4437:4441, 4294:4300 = -0.31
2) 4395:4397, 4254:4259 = -0.11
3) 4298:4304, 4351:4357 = 0.43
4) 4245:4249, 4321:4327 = -0.03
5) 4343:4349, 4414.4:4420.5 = 0.07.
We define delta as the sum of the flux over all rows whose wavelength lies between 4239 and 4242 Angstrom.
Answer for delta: 102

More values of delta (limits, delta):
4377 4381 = 178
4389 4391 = 76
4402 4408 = 264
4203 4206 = 94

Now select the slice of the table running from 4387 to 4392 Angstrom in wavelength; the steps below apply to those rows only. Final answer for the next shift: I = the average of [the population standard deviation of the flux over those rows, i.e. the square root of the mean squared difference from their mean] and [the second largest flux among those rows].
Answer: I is 23.0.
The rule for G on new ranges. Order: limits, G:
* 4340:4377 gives 4342.33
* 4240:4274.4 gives 4242.51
